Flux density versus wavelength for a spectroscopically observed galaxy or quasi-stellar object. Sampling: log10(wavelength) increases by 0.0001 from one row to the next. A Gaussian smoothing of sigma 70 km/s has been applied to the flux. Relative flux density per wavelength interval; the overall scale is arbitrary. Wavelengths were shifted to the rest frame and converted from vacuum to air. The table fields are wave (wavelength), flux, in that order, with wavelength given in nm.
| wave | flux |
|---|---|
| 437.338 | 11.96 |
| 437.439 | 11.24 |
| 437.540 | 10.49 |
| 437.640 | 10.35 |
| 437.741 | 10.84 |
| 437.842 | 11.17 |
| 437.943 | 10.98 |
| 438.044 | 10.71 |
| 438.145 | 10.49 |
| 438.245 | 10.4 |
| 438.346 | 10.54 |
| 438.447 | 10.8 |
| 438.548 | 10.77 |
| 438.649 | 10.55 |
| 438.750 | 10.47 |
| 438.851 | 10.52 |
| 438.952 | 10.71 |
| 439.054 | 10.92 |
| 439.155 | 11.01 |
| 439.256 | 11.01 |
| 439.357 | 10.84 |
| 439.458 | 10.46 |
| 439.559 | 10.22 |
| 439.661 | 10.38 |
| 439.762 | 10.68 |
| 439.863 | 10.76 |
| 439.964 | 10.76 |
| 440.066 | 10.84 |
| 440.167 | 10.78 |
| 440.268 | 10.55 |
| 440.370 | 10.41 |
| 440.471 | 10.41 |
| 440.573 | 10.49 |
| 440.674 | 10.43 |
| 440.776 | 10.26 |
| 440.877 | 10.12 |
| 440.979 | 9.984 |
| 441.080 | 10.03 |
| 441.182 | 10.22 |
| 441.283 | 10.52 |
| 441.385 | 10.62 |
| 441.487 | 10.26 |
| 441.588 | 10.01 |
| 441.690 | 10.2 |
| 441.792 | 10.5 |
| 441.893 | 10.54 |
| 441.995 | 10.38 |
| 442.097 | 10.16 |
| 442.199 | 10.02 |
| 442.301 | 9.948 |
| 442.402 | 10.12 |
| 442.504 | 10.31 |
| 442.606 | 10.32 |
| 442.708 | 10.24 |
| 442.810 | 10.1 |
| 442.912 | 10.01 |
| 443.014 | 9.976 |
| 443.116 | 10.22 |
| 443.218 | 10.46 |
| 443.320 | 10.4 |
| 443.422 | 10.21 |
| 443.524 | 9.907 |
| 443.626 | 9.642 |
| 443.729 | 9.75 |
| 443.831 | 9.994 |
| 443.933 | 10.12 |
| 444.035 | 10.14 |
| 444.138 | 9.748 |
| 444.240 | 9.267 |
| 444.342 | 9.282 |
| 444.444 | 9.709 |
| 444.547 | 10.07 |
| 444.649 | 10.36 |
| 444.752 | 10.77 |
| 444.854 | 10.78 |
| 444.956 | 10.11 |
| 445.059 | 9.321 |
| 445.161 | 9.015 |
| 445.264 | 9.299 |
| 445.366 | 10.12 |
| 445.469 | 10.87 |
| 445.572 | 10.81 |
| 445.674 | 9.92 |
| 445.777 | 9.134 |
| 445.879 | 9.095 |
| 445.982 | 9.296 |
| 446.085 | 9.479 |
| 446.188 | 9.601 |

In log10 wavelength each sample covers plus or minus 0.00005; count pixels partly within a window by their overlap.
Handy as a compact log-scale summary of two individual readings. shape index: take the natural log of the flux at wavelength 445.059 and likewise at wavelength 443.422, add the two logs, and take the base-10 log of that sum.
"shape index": 0.659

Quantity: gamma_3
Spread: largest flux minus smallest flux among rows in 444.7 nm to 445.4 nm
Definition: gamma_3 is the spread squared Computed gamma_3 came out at 3.12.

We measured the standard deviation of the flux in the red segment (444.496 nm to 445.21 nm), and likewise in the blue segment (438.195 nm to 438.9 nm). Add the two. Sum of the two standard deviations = 0.8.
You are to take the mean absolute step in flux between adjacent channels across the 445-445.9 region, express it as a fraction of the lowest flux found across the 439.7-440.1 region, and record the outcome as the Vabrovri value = 0.046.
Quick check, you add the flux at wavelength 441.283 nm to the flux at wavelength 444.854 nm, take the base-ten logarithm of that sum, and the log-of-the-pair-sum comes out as 1.33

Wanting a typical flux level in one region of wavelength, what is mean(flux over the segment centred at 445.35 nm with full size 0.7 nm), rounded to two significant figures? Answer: 9.9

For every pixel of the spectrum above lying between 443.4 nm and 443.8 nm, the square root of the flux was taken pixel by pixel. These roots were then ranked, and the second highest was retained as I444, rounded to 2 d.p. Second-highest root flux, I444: 3.15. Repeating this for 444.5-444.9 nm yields 3.28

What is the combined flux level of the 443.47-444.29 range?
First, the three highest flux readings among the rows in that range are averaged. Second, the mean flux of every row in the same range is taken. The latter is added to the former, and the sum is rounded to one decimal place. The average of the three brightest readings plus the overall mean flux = 19.9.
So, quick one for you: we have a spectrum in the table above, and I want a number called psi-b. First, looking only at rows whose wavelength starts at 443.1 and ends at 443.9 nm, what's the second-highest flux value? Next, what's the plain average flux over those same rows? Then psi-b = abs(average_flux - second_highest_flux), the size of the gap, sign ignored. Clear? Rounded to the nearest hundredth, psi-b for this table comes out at 0.33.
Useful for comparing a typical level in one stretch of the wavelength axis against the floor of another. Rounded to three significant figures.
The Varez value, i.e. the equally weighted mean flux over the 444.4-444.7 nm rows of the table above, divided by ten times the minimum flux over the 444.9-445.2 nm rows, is 0.111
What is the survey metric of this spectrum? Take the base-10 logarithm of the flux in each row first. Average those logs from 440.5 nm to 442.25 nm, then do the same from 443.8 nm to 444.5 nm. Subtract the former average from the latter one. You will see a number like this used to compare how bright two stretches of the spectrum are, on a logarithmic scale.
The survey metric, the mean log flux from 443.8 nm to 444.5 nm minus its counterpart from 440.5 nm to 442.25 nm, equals -0.023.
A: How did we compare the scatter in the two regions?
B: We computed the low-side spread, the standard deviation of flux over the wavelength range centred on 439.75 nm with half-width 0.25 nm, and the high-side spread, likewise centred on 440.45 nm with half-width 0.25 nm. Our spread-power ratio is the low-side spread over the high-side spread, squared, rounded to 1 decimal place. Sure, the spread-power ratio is 16.3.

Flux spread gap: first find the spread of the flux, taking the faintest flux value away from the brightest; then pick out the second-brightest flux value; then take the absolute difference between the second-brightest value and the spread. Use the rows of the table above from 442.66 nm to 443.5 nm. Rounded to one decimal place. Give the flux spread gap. 9.9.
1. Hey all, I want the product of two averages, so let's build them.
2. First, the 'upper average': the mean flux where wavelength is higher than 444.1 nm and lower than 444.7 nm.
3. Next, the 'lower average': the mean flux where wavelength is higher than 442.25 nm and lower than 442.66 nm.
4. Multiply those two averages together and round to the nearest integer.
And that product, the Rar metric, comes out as 99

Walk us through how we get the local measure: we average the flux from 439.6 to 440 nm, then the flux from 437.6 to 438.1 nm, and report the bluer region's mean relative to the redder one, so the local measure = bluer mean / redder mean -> 1.016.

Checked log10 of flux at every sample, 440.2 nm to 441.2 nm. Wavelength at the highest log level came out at 440.268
